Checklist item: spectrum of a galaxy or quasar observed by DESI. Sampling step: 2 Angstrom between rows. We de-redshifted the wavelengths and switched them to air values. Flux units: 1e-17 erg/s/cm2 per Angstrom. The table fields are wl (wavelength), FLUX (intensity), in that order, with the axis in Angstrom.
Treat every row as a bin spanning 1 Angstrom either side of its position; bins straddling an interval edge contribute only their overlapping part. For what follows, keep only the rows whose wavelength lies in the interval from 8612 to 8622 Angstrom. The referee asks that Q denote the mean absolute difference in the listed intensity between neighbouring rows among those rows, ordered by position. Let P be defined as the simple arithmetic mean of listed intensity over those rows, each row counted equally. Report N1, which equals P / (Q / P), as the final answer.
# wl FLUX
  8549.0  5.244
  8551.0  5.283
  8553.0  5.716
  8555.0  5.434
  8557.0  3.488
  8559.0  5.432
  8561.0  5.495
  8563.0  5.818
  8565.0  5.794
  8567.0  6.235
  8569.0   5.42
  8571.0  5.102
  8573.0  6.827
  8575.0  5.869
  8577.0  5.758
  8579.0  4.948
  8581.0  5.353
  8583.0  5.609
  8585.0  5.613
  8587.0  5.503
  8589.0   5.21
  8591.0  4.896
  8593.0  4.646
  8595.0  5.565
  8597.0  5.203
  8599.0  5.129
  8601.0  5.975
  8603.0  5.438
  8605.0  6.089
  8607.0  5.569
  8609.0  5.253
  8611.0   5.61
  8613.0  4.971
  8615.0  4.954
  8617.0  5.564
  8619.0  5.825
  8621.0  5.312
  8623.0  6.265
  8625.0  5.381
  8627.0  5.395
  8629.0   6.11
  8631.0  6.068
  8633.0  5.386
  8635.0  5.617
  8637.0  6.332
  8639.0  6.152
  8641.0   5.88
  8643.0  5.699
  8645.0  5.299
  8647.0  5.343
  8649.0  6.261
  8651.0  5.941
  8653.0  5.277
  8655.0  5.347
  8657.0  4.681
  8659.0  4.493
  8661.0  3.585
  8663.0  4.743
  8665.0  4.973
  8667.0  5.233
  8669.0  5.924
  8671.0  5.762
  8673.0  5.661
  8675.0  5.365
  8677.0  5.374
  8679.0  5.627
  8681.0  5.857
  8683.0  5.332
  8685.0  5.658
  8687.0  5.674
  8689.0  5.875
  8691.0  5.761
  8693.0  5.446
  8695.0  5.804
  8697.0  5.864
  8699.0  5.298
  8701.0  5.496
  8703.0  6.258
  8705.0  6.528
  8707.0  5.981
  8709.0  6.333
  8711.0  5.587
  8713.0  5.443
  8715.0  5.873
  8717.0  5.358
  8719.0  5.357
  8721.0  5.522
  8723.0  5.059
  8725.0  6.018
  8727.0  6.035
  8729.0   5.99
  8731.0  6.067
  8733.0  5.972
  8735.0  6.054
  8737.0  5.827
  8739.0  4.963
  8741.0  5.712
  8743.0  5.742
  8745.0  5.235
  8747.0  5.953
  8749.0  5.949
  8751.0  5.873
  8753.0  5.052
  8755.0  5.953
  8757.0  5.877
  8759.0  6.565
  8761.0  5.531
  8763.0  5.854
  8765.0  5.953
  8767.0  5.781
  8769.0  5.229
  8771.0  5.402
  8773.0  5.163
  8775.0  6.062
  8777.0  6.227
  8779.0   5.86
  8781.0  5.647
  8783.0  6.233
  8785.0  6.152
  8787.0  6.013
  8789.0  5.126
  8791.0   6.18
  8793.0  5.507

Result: 81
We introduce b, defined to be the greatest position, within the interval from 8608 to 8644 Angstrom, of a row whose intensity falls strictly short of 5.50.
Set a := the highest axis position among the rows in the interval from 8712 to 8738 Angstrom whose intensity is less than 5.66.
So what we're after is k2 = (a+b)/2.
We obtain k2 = 8678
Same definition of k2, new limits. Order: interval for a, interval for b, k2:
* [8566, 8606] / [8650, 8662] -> 8632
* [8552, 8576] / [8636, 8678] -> 8624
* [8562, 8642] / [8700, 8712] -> 8668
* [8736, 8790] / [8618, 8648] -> 8718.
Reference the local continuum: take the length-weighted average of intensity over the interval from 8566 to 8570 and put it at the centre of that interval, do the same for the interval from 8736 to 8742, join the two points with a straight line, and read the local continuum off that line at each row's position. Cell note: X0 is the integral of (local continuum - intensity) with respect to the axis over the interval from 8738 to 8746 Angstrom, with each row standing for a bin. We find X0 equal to 0.7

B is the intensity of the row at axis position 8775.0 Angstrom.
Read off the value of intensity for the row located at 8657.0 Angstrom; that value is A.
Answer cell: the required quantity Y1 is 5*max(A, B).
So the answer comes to 30.3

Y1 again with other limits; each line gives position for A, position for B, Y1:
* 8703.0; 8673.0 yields 31.3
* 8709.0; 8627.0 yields 31.7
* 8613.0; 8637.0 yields 31.7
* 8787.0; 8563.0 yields 30.1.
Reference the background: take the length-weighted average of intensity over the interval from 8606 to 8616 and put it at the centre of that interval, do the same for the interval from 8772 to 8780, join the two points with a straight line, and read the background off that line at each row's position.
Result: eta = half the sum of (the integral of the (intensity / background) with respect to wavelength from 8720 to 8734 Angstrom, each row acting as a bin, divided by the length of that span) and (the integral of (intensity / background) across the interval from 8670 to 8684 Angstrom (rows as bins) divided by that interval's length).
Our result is 1.020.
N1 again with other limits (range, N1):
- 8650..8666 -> 43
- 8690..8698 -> 134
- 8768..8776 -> 68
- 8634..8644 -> 105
